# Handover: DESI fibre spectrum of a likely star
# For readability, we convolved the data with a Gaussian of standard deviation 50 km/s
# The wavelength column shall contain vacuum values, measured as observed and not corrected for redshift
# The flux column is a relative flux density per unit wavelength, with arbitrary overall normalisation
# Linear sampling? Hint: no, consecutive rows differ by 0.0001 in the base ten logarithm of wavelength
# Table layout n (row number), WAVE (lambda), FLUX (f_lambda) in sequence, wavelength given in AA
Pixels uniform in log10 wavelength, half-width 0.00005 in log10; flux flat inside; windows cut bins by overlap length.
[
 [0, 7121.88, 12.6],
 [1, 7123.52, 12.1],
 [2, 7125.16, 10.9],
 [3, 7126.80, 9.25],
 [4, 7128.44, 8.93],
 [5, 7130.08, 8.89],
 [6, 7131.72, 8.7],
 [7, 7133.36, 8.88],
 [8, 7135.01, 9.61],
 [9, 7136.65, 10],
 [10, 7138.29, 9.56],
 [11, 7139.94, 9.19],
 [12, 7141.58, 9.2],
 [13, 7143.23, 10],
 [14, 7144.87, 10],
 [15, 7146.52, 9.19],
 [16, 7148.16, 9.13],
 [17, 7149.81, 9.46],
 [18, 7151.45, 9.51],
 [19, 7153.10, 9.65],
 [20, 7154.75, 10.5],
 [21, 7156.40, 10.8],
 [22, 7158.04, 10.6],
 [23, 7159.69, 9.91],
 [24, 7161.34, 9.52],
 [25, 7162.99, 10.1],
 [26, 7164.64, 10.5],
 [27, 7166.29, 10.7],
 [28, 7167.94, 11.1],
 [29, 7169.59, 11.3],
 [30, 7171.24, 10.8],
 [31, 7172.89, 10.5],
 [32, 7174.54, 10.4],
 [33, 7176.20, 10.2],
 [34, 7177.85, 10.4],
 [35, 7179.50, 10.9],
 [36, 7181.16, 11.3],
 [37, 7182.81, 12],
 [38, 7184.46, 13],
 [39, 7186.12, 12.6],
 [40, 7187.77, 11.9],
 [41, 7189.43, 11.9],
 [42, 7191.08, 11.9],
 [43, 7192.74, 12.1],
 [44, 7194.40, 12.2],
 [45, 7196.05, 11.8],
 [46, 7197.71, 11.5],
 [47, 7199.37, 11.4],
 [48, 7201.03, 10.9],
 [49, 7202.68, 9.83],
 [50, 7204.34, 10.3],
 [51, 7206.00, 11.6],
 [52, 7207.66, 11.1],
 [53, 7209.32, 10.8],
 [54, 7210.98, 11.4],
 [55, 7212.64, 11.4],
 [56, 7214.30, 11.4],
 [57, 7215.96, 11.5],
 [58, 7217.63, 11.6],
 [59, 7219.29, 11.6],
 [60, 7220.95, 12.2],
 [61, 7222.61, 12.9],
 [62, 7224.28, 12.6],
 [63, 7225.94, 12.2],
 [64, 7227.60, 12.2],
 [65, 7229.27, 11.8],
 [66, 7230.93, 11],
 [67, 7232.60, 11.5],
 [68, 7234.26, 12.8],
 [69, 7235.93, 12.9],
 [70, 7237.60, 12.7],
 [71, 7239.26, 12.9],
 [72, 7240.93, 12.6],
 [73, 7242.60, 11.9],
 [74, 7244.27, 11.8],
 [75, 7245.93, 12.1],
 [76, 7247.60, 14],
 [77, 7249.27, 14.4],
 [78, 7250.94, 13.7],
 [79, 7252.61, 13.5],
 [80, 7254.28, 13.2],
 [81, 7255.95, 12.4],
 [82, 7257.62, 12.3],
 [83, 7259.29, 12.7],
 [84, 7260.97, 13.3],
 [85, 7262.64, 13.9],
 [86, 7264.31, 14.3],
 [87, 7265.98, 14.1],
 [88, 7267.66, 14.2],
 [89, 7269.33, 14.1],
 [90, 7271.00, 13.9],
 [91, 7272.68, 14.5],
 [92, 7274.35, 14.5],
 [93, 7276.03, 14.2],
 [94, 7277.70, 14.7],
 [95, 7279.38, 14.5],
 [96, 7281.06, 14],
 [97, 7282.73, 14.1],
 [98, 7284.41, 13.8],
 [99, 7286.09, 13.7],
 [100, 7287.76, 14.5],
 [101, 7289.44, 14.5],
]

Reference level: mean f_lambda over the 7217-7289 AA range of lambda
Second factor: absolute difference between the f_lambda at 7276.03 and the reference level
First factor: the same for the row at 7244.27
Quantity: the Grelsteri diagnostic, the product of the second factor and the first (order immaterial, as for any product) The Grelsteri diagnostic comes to 1.4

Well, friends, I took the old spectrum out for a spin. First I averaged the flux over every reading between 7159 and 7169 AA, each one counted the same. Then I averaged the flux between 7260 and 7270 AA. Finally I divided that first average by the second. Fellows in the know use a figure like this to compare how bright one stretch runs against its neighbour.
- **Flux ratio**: 0.74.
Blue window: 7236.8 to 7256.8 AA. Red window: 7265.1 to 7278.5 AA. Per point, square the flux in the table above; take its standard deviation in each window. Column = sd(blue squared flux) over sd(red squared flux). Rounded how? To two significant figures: 2.9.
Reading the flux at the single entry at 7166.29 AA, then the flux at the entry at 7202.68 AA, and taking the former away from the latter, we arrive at -1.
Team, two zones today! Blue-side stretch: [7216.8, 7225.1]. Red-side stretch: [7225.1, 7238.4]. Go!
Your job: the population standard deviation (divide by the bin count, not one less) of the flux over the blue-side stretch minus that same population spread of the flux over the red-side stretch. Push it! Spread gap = -0.11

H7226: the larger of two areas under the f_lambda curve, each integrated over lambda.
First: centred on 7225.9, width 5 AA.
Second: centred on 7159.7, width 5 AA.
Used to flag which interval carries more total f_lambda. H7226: 62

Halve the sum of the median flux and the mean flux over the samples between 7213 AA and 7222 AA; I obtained 11.6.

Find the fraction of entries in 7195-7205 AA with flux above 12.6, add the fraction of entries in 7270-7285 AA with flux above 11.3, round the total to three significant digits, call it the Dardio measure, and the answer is 1.00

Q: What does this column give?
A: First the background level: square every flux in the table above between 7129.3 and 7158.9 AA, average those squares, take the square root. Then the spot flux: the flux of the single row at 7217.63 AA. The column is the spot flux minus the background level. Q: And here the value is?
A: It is 2.0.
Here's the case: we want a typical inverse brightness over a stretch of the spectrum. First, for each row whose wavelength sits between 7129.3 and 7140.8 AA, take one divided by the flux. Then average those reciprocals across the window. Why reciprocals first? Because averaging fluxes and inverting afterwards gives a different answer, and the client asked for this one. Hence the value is 0.108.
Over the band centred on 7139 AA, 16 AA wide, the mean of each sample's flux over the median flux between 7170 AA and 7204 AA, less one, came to -0.18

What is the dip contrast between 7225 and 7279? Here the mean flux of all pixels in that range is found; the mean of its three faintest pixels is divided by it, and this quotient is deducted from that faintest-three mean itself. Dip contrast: 10.6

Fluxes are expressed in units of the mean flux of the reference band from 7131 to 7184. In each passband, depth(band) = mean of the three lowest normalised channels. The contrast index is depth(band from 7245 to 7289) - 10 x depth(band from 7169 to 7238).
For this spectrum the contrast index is -8.8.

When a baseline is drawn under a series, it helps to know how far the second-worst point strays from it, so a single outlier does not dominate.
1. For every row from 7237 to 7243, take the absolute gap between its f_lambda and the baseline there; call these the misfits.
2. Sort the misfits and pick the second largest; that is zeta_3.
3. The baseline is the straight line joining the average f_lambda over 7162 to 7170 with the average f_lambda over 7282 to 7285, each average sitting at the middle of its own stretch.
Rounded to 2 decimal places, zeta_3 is 0.18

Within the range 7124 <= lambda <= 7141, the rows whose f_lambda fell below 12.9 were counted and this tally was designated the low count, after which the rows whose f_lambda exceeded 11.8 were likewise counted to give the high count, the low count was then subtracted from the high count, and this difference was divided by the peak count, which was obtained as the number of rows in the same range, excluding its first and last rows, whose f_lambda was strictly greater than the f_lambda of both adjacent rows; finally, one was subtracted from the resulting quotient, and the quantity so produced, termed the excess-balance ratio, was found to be -11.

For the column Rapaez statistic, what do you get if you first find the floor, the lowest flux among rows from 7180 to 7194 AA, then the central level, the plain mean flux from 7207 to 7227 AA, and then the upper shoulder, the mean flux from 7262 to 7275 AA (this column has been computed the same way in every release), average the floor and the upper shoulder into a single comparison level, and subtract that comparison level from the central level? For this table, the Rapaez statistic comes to -1.0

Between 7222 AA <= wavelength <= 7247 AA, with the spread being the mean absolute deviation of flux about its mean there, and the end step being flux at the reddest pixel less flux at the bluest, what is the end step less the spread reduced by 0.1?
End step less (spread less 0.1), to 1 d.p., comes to -1.2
